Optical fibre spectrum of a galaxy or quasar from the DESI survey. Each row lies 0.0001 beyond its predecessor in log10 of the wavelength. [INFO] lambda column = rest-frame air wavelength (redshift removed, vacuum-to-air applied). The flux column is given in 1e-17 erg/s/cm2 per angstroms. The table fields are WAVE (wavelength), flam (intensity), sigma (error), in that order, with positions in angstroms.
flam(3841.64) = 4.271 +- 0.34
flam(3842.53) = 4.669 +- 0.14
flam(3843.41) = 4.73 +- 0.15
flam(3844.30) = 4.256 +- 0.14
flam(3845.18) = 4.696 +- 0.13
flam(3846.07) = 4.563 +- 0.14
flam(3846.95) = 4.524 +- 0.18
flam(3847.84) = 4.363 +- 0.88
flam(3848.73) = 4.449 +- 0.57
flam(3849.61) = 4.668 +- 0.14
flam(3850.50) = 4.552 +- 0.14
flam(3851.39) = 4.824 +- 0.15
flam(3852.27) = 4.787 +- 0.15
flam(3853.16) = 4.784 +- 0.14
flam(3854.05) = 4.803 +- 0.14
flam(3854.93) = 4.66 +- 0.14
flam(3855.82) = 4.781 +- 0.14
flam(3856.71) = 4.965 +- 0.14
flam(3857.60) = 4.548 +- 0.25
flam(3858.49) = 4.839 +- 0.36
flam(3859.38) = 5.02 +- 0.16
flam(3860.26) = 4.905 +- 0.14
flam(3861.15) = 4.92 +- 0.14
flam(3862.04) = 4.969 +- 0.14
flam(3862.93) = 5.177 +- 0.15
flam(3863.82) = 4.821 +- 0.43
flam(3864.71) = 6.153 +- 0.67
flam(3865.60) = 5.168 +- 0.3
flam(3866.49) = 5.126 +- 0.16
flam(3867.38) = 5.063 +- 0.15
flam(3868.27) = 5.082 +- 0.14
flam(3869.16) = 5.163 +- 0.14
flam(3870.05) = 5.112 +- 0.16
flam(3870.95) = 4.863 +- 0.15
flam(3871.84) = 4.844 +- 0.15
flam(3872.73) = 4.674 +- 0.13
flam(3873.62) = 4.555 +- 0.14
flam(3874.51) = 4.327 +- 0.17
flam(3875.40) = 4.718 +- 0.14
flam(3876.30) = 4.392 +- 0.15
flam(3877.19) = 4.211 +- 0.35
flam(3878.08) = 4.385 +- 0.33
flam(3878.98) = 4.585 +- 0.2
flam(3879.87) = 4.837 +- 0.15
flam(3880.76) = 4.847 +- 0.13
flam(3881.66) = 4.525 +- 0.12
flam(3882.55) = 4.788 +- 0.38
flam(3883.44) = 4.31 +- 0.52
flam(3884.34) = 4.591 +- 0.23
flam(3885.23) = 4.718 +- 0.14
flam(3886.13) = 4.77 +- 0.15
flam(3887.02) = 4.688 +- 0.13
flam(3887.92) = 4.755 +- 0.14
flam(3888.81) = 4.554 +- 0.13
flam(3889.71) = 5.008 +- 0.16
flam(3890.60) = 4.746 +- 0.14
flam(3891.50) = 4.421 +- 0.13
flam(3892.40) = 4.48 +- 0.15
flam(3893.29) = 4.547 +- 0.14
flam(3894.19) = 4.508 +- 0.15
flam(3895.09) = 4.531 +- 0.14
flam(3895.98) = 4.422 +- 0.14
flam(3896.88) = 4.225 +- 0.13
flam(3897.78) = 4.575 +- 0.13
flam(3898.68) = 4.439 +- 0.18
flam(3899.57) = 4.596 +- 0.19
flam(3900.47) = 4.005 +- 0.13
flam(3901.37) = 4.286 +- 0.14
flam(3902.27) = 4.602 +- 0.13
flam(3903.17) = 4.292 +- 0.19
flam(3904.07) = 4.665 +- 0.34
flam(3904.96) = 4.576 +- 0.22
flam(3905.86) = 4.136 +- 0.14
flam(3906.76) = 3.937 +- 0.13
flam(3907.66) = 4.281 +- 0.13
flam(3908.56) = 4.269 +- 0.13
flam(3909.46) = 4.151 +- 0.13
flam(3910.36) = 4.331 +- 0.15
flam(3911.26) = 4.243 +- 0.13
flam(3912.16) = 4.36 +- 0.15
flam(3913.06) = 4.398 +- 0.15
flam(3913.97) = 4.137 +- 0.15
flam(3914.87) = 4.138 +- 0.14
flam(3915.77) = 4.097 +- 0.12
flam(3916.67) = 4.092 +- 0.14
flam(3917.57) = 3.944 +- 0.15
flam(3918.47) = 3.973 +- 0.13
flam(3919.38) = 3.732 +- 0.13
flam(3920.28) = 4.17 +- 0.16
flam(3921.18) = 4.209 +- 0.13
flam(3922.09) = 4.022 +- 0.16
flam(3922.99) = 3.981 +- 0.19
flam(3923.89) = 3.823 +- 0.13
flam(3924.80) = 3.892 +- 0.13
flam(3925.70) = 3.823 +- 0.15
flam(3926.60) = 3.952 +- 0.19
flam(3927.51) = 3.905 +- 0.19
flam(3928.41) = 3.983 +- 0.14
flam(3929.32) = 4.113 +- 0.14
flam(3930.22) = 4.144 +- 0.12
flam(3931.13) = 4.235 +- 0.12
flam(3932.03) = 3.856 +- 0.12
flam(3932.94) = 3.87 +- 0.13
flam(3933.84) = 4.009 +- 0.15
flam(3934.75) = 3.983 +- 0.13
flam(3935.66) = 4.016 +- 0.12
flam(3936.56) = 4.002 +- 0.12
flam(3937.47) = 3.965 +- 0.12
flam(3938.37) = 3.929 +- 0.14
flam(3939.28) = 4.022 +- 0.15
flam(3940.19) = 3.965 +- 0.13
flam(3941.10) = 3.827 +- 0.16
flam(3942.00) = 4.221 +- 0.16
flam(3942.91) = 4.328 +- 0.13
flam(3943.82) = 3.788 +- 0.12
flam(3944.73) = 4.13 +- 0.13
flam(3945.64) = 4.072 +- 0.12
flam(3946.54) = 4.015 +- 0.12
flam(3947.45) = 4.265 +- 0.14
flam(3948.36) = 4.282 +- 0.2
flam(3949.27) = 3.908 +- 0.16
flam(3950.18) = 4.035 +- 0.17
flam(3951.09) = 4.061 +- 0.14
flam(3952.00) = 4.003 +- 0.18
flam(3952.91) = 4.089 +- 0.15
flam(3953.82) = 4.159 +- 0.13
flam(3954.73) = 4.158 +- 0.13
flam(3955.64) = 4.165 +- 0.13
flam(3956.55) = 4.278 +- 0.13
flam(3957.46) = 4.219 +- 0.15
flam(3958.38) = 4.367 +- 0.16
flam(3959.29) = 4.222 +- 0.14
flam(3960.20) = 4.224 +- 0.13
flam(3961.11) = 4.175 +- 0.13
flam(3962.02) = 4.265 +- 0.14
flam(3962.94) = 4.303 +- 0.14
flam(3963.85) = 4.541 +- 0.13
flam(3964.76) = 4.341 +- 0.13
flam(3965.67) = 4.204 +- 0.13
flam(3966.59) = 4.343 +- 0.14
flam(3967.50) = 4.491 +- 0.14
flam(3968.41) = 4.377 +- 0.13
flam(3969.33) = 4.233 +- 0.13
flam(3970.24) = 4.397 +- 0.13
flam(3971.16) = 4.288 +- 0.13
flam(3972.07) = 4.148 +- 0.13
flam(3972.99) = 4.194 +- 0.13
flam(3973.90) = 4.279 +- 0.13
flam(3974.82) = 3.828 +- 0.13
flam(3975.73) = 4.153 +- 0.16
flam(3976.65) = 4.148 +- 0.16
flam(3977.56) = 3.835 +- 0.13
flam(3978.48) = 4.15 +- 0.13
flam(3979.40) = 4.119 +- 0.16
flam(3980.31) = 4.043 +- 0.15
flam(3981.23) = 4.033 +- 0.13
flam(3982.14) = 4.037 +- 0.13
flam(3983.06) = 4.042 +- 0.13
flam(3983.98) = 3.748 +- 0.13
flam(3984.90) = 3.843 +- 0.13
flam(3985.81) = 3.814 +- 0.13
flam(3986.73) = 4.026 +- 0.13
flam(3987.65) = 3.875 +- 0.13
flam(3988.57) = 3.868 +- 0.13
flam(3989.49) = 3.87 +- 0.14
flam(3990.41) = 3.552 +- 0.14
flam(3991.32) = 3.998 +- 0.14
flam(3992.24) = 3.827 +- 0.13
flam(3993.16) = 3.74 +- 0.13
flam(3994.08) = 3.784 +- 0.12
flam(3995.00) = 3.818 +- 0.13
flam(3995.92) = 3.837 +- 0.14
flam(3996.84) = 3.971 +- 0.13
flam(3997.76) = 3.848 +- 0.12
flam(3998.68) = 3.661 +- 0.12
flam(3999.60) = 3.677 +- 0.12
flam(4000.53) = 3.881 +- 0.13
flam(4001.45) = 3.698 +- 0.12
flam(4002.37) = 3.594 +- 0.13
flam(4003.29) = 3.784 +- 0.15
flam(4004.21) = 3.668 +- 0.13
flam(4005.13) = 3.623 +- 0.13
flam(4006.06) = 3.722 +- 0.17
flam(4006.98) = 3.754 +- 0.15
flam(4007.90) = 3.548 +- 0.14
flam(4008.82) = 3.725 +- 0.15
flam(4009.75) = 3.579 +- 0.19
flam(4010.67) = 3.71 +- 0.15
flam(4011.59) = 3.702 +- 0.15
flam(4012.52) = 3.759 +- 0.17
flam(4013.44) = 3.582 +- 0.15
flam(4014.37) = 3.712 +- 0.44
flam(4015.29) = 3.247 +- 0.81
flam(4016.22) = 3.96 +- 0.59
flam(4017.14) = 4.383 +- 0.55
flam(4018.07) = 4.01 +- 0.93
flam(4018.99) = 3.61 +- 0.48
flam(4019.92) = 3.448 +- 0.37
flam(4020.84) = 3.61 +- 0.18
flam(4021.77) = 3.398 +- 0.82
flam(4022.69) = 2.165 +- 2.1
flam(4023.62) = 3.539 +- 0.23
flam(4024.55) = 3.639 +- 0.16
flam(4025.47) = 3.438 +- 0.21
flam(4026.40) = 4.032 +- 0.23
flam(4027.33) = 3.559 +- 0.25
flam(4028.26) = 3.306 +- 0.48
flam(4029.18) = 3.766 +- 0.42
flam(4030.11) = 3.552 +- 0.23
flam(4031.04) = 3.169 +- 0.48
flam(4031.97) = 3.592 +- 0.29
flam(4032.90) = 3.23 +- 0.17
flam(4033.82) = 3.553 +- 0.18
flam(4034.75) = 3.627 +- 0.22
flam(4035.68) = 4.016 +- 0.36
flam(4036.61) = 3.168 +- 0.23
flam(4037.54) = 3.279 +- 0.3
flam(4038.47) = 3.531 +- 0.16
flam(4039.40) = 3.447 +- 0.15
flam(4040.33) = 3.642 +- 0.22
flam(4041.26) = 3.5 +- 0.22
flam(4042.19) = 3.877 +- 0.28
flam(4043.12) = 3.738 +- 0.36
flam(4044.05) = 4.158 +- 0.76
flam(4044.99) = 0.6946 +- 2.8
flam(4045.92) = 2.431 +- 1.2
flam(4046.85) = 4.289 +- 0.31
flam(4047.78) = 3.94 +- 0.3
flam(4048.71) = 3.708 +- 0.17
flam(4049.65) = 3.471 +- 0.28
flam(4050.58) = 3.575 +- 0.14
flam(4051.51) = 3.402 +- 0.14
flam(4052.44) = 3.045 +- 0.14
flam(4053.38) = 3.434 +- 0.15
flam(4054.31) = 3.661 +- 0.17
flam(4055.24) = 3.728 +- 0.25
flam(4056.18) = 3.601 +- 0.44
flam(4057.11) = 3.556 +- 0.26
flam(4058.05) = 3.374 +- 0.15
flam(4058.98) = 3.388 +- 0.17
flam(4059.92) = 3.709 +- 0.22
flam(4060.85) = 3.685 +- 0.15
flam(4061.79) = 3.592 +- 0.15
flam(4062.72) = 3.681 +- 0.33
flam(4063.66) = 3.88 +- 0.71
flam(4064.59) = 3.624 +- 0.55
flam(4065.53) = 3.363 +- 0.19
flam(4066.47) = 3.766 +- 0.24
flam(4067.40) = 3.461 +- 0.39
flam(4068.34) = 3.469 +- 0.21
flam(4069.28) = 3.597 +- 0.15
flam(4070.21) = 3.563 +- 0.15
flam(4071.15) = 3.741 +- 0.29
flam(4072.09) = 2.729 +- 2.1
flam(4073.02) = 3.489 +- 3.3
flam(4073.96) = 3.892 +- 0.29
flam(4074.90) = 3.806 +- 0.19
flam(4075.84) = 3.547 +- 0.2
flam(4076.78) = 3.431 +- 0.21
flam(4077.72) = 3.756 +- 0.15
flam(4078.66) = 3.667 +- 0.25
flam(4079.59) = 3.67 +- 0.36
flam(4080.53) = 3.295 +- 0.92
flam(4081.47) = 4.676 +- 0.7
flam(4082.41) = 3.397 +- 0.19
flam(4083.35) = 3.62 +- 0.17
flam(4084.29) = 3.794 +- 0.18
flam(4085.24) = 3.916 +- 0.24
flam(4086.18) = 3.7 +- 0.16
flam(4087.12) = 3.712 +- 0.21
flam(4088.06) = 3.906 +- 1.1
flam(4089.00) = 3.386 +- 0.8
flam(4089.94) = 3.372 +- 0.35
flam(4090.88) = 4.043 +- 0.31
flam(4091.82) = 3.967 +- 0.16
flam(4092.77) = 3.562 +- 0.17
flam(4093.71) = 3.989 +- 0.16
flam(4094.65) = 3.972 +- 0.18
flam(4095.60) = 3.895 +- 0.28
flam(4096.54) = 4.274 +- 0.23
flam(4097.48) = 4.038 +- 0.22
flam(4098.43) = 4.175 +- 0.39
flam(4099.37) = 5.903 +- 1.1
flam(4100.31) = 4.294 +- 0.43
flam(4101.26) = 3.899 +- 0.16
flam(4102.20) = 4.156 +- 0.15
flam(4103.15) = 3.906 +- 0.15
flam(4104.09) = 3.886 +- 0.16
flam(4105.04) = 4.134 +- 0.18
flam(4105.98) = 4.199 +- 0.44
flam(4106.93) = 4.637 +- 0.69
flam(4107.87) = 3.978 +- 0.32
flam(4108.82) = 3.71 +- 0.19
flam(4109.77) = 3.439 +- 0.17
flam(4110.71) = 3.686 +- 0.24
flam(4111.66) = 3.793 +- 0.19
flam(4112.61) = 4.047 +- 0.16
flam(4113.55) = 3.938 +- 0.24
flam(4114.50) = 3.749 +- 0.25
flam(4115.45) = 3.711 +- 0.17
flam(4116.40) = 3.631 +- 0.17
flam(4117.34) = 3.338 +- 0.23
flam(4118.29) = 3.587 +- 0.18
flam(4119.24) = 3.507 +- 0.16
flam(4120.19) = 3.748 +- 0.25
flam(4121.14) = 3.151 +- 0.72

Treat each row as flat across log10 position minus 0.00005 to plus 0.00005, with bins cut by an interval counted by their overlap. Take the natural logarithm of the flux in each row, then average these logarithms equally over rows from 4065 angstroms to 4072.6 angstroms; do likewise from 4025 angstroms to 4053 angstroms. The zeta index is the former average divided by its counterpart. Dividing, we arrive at 1.02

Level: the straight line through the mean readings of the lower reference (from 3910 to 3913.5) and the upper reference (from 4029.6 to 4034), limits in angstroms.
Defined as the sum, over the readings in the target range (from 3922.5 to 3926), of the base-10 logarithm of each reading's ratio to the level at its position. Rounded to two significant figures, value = -0.15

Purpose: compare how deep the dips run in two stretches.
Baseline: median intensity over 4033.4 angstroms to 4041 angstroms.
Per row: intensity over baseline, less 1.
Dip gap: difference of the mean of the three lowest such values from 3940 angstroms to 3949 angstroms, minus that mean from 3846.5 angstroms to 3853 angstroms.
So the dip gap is -0.17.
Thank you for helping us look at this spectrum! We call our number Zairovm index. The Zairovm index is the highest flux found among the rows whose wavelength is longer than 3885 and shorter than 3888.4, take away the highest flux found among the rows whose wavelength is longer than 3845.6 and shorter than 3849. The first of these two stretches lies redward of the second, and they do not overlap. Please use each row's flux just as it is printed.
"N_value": 0.21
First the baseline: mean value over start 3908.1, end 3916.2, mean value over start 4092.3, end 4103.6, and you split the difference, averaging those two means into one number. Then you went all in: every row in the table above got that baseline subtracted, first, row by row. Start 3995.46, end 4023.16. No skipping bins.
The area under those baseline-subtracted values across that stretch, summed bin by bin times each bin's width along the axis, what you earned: -15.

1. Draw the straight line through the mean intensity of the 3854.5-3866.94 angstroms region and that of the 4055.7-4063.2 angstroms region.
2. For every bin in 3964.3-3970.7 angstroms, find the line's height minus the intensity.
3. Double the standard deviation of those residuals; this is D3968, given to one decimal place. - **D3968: 0.2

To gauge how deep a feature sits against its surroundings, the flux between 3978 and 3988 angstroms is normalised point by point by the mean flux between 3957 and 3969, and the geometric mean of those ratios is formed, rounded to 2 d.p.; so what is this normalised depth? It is 0.92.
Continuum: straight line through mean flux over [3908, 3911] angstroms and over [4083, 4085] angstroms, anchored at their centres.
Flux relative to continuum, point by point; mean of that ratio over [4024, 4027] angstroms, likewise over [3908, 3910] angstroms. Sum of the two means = 1.94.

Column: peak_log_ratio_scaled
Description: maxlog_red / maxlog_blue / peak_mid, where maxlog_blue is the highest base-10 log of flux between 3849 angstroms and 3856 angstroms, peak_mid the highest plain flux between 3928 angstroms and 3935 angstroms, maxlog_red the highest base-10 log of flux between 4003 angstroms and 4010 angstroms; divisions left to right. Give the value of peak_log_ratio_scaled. 0.200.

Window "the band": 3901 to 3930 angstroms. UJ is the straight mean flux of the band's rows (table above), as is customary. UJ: 4.1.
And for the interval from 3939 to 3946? 4.0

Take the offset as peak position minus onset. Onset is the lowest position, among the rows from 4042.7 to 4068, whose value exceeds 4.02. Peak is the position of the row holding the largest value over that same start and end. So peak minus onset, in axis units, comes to 2.8 angstroms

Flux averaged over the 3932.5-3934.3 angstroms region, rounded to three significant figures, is 3.94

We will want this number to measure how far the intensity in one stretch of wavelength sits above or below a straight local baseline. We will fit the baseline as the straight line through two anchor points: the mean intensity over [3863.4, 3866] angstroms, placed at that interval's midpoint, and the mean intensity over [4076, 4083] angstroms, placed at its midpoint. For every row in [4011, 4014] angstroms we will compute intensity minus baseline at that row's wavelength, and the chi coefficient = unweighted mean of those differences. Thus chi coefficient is -0.54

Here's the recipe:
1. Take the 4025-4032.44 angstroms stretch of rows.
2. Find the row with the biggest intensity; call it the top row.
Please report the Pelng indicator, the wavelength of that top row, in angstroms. 4026.40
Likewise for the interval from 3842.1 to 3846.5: 3843.41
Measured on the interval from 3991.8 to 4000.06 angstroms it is 3996.84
